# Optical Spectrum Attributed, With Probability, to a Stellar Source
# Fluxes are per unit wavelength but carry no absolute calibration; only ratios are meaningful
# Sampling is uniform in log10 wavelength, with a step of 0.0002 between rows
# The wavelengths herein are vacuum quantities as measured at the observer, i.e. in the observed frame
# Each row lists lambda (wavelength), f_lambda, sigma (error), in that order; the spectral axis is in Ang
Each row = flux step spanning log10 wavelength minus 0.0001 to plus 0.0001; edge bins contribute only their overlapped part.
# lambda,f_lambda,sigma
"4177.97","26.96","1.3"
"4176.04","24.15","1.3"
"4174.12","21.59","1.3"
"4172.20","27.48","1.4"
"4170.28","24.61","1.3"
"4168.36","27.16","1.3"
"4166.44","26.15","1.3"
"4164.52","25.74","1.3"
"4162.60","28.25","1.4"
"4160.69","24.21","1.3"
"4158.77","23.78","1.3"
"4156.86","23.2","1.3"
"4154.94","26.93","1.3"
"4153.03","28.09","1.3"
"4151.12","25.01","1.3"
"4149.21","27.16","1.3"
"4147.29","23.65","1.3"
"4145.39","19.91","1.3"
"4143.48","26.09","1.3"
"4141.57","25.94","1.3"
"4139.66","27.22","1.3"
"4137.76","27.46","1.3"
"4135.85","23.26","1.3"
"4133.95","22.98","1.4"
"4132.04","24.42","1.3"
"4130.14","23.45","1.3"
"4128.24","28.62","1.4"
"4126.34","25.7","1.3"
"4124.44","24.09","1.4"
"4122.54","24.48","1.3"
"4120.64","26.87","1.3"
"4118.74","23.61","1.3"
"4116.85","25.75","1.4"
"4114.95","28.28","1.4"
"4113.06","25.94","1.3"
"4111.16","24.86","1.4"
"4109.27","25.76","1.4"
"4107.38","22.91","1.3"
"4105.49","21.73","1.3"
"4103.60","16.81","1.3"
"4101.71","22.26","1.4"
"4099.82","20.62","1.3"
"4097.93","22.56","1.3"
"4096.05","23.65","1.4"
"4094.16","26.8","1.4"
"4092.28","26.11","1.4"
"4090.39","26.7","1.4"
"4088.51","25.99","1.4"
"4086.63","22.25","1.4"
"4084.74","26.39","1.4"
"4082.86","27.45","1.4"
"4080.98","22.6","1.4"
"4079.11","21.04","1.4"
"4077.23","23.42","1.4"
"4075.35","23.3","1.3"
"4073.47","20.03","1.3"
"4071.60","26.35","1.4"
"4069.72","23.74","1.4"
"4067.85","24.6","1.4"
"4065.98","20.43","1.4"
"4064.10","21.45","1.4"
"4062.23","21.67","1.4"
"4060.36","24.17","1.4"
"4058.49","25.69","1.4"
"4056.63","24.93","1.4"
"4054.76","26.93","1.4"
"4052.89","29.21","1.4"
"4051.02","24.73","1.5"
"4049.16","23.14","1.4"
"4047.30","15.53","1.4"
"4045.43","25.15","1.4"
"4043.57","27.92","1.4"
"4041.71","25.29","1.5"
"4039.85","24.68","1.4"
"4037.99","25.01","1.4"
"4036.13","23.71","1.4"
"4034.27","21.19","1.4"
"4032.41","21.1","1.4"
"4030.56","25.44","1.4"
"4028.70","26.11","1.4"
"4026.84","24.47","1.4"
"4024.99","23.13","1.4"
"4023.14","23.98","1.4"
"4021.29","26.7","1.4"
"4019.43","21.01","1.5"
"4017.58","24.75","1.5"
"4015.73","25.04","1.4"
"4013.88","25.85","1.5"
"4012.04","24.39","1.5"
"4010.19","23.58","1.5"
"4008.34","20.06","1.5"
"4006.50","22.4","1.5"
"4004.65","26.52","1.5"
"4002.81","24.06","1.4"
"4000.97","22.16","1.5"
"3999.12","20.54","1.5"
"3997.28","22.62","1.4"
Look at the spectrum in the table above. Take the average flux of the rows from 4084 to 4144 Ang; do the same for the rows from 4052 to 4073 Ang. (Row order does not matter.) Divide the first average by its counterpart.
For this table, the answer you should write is 1.01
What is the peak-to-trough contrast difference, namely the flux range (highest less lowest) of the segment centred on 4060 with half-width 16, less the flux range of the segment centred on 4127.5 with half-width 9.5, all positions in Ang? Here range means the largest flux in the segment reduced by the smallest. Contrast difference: 8.0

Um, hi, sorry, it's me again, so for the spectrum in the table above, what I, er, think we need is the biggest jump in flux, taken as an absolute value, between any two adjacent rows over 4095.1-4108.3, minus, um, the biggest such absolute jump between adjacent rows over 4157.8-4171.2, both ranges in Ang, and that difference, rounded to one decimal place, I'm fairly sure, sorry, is 1.4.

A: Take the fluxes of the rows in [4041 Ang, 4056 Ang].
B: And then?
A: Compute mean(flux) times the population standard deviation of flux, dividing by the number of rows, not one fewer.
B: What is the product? 97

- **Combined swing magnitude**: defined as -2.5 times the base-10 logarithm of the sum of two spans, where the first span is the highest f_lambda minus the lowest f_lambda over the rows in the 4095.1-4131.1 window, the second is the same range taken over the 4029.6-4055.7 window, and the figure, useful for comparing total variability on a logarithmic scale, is -3.52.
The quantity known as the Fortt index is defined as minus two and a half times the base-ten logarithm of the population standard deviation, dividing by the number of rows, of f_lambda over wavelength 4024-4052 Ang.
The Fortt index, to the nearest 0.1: -1.1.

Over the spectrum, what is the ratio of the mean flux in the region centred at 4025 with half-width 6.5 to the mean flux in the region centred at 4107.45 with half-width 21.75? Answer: 1.00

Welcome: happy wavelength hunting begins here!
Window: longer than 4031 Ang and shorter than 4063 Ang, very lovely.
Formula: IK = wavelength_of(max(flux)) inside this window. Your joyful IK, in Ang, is 4052.89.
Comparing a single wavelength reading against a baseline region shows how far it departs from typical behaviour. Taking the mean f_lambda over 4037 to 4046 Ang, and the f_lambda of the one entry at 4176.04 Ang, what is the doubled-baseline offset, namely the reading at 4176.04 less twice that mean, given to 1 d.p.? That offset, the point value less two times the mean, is -27.1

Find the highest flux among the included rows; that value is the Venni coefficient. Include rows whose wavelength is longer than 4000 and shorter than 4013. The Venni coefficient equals 26.52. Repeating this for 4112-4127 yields 28.28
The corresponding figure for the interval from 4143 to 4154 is 28.09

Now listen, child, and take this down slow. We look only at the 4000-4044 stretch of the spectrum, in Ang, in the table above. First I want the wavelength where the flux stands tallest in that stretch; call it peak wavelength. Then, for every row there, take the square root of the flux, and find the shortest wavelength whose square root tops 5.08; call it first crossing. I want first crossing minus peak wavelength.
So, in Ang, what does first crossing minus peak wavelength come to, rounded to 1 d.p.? -38.9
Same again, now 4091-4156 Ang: -36.0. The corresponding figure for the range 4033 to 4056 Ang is -9.3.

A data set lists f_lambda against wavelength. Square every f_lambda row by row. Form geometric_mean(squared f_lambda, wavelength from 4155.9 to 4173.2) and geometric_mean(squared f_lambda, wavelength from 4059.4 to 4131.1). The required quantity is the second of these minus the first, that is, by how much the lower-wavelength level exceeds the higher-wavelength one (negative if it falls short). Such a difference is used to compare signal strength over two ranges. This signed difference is -84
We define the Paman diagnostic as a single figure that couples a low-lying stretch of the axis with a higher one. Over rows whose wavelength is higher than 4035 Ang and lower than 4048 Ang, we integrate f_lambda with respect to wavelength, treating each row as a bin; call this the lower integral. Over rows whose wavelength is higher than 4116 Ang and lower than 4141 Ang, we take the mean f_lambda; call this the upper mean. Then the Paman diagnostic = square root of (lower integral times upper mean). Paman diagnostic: 89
